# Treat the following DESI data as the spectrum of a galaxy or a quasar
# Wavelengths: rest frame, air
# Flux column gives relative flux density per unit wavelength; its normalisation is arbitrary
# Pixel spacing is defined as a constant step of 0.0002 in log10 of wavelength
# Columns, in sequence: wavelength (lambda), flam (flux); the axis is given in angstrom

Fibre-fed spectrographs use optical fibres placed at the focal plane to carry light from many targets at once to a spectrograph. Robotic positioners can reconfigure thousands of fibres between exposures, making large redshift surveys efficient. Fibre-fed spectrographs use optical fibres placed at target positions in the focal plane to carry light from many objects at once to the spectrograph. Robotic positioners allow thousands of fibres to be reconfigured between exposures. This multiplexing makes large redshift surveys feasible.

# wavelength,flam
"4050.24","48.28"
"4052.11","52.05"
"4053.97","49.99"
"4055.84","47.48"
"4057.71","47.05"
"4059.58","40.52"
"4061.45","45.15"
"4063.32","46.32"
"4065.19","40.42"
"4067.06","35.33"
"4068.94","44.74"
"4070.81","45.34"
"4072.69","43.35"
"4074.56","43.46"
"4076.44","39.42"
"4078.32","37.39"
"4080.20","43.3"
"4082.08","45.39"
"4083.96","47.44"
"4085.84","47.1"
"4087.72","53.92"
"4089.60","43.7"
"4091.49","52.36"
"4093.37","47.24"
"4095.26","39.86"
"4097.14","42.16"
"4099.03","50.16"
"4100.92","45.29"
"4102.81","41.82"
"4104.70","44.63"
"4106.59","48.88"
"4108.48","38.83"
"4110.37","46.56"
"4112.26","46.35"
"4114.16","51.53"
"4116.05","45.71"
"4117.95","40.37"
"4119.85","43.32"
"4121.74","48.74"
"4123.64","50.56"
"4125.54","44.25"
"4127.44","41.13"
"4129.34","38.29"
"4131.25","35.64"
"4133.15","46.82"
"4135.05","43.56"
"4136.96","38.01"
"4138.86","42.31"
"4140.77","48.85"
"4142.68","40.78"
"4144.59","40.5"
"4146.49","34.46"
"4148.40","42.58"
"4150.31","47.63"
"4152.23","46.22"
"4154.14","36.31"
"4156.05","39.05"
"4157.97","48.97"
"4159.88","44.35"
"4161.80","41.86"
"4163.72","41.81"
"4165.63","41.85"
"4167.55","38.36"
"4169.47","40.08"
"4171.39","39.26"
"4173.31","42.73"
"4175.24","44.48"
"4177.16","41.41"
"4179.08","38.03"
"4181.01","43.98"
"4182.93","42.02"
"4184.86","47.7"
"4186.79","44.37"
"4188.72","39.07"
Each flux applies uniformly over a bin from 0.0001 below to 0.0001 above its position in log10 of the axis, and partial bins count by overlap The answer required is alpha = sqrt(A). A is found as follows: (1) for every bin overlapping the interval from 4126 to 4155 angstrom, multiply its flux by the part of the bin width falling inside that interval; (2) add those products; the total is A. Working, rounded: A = 1206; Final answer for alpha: 35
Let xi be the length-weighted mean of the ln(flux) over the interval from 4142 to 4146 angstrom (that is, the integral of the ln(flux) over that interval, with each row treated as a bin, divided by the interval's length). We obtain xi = 3.69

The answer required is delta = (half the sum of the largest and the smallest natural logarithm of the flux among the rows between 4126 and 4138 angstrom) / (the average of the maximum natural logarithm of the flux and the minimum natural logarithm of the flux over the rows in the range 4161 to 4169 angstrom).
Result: 1.01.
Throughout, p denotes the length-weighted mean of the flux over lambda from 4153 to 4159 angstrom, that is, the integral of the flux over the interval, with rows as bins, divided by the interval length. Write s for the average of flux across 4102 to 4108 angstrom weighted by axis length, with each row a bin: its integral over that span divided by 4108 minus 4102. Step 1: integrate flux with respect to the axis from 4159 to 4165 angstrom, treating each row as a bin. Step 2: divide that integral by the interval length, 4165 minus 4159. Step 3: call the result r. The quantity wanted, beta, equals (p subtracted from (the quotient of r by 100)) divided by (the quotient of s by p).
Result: -38.4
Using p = 41.7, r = 43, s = 45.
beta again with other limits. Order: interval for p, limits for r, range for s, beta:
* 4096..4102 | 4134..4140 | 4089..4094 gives -42.8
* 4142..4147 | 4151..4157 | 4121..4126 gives -31.1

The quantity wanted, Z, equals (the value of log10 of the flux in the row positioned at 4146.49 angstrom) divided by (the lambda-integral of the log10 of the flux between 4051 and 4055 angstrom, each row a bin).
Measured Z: 0.225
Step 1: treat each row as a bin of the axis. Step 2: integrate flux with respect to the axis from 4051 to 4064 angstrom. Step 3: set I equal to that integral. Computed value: 610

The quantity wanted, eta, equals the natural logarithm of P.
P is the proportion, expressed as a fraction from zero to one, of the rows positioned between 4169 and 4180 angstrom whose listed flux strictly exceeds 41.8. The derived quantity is -1.1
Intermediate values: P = 0.33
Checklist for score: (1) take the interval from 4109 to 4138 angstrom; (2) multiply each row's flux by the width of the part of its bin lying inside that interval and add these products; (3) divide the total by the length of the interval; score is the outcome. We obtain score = 44.0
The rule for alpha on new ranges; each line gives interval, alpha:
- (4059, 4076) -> 27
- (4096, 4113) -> 28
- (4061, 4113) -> 48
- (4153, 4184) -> 36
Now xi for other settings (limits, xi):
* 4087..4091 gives 3.88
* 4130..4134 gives 3.70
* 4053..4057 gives 3.89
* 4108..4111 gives 3.76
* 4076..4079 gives 3.64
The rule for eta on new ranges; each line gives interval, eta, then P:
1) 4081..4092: 0.0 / 1.00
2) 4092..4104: -0.2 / 0.83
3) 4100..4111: -0.2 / 0.83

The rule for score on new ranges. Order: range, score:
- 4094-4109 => 44.2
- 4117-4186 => 42.4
